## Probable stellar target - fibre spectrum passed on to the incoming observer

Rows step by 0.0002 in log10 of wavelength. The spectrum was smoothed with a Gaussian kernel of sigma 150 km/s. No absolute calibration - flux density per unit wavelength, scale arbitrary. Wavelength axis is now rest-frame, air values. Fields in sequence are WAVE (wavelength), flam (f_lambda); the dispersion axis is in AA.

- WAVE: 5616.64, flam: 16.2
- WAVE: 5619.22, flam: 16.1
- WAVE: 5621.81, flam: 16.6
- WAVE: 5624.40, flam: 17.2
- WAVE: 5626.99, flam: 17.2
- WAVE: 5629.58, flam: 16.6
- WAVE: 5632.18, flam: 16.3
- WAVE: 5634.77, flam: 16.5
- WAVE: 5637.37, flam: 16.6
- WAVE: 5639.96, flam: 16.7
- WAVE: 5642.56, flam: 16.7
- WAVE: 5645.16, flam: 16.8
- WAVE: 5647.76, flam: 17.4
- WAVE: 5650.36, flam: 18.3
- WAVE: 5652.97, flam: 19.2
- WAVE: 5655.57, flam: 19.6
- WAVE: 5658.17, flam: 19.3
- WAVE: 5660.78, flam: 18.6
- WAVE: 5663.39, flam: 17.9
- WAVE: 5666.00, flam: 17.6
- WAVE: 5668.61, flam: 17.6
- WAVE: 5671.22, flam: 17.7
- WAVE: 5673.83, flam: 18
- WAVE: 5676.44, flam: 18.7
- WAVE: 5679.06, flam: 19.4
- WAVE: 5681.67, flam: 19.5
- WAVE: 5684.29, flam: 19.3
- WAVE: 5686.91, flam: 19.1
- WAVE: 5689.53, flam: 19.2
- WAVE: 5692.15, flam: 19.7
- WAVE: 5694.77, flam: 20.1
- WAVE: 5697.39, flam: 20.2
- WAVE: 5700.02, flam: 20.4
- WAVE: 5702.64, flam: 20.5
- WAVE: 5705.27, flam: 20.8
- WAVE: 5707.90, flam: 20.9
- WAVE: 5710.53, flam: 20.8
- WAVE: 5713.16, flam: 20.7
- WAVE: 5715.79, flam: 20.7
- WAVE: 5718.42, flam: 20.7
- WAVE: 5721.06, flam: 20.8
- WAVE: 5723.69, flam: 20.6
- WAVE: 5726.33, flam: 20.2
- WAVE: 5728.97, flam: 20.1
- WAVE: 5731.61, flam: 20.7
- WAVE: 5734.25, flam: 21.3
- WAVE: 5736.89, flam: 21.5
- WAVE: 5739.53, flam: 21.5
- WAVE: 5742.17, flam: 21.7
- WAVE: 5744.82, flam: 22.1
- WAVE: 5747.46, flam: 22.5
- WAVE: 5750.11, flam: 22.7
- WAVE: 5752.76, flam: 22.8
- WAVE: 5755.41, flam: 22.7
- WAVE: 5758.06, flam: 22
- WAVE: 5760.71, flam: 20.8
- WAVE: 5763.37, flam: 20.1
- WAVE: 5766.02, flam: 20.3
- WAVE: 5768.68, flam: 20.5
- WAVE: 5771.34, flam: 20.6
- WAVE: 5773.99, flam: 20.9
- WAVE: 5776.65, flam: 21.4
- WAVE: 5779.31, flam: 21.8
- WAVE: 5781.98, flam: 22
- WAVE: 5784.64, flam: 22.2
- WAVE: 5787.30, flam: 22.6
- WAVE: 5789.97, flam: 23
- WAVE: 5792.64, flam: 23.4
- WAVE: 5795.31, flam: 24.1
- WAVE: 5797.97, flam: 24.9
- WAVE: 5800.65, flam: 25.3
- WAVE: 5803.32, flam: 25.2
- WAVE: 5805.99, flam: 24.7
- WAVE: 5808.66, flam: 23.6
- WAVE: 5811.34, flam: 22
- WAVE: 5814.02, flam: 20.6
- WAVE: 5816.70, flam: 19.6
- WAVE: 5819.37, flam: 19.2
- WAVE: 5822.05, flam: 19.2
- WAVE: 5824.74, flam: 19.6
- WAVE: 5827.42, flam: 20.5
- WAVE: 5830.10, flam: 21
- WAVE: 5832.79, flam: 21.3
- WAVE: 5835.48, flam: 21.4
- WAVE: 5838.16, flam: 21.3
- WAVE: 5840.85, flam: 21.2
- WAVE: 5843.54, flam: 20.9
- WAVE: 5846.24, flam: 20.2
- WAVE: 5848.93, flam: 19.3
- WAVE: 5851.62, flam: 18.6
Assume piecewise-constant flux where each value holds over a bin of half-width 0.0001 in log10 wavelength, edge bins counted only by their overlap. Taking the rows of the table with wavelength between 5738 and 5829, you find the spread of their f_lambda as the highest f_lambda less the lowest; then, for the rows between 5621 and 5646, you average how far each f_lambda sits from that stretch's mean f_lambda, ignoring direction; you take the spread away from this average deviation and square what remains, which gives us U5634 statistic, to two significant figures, 35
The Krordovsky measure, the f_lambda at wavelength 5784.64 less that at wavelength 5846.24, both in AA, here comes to 2.0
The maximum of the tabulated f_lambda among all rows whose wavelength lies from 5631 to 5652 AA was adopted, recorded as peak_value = 18.3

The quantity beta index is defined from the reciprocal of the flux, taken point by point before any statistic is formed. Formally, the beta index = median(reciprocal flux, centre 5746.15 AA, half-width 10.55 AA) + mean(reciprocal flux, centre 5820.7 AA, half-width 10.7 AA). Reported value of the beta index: 0.0944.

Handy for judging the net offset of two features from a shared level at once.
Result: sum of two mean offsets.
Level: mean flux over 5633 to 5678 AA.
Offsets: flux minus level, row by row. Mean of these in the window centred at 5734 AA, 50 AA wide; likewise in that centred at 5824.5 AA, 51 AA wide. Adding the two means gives 7.1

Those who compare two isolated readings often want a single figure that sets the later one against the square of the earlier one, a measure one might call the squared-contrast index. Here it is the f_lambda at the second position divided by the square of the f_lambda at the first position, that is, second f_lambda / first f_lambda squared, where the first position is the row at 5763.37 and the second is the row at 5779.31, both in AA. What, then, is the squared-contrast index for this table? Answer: 0.054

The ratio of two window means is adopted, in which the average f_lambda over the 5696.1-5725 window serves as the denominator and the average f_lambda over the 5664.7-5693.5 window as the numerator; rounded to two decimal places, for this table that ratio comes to 0.91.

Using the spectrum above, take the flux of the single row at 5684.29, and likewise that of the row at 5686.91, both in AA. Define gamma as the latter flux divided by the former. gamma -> 0.99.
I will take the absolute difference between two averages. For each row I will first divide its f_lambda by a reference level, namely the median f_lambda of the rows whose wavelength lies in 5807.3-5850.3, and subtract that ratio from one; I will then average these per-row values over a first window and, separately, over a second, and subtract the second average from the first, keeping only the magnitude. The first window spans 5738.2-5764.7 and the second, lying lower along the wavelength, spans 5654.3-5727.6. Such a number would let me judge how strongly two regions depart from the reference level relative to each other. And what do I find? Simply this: 0.11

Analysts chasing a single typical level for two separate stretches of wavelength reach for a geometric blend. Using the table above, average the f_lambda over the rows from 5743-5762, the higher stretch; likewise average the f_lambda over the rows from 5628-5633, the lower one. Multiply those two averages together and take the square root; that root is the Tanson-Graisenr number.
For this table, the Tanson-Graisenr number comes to 19.1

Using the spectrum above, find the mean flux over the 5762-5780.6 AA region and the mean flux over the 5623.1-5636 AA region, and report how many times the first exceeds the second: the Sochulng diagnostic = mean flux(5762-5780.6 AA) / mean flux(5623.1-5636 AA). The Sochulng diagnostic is 1.24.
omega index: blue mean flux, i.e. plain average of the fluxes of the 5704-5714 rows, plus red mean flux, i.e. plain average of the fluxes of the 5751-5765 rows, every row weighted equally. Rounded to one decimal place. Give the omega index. 42.5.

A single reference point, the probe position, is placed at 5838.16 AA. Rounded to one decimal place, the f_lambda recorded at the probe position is 21.3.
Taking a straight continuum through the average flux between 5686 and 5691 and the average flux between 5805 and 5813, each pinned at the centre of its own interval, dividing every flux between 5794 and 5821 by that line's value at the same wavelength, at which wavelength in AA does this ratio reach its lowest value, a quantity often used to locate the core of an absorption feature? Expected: 5819.37 AA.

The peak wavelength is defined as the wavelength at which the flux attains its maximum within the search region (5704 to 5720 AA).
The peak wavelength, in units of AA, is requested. 5707.90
